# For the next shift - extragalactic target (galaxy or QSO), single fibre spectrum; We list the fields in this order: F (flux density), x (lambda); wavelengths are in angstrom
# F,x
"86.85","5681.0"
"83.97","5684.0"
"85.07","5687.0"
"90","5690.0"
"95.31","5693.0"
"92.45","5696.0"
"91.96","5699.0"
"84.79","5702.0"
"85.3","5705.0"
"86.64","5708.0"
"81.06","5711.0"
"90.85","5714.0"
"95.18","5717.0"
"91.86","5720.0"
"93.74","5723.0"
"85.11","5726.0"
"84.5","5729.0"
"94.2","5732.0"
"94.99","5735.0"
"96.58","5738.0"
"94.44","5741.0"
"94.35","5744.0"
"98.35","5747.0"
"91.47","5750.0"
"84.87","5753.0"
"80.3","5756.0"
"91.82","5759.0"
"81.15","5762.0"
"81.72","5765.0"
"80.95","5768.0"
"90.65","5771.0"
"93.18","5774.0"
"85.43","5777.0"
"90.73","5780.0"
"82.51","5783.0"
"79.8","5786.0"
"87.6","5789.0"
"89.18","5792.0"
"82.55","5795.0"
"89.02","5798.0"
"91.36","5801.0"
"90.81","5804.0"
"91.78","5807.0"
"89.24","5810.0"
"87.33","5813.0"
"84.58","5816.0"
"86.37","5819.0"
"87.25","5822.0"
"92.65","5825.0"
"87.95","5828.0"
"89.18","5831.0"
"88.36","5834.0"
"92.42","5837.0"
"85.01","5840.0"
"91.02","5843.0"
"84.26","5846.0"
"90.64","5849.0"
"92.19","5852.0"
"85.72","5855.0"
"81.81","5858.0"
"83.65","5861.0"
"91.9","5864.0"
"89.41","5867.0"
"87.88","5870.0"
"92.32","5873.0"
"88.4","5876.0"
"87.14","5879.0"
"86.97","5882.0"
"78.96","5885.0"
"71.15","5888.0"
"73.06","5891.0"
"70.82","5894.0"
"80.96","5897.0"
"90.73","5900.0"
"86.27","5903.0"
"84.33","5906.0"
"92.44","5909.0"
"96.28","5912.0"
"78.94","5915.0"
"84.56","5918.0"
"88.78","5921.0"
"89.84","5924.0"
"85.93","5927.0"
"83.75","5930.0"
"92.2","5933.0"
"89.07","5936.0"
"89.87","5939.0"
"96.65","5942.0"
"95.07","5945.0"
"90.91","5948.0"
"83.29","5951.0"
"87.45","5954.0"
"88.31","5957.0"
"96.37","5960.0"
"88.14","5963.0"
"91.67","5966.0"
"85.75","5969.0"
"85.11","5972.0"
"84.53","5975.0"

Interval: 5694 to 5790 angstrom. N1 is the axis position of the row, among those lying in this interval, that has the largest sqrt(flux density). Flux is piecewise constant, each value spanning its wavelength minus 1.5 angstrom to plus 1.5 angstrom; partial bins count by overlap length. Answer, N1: 5747.0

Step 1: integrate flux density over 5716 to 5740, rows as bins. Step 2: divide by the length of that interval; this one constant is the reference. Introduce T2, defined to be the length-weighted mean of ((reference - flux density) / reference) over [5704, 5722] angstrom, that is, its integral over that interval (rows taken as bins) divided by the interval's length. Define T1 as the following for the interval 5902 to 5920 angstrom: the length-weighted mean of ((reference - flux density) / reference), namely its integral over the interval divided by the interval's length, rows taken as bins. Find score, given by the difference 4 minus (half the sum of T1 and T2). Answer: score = 3.96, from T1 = 0.05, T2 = 0.04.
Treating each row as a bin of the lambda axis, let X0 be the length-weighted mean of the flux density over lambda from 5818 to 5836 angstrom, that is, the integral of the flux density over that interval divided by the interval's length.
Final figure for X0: 88.8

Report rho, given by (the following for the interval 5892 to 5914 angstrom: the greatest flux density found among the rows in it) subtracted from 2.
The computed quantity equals -94.3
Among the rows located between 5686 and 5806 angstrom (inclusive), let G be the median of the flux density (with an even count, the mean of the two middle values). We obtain 90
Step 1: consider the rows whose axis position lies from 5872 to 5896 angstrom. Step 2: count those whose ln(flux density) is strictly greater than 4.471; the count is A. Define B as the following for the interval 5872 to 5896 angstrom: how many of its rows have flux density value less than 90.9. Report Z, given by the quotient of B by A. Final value 3.5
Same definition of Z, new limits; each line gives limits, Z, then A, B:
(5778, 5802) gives 1.4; 5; 7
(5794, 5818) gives 1.2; 5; 6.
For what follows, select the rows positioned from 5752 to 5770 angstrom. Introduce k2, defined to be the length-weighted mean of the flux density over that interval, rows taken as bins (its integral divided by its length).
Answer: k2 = 83.6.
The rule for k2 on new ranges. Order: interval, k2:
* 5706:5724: 89.7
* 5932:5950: 92.0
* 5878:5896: 77.8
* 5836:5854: 89.1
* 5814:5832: 87.9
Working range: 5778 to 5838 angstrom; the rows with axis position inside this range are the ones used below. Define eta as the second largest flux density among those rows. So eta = 92.42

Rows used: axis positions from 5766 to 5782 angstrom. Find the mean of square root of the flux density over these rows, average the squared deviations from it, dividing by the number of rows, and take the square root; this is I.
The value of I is 0.24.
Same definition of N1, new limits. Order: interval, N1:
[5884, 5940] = 5912.0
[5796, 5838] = 5825.0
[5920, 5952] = 5942.0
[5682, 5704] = 5693.0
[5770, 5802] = 5774.0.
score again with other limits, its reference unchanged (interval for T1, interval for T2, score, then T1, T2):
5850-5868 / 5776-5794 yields 3.94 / 0.05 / 0.07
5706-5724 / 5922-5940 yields 3.97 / 0.03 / 0.04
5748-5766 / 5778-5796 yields 3.93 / 0.07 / 0.07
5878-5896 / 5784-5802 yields 3.89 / 0.15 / 0.06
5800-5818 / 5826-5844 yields 3.97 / 0.03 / 0.03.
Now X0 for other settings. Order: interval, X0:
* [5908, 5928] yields 88.1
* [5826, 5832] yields 88.9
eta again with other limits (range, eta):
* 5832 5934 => 92.44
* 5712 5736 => 94.99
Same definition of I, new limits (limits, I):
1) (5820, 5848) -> 0.15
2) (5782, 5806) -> 0.22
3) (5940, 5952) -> 0.27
